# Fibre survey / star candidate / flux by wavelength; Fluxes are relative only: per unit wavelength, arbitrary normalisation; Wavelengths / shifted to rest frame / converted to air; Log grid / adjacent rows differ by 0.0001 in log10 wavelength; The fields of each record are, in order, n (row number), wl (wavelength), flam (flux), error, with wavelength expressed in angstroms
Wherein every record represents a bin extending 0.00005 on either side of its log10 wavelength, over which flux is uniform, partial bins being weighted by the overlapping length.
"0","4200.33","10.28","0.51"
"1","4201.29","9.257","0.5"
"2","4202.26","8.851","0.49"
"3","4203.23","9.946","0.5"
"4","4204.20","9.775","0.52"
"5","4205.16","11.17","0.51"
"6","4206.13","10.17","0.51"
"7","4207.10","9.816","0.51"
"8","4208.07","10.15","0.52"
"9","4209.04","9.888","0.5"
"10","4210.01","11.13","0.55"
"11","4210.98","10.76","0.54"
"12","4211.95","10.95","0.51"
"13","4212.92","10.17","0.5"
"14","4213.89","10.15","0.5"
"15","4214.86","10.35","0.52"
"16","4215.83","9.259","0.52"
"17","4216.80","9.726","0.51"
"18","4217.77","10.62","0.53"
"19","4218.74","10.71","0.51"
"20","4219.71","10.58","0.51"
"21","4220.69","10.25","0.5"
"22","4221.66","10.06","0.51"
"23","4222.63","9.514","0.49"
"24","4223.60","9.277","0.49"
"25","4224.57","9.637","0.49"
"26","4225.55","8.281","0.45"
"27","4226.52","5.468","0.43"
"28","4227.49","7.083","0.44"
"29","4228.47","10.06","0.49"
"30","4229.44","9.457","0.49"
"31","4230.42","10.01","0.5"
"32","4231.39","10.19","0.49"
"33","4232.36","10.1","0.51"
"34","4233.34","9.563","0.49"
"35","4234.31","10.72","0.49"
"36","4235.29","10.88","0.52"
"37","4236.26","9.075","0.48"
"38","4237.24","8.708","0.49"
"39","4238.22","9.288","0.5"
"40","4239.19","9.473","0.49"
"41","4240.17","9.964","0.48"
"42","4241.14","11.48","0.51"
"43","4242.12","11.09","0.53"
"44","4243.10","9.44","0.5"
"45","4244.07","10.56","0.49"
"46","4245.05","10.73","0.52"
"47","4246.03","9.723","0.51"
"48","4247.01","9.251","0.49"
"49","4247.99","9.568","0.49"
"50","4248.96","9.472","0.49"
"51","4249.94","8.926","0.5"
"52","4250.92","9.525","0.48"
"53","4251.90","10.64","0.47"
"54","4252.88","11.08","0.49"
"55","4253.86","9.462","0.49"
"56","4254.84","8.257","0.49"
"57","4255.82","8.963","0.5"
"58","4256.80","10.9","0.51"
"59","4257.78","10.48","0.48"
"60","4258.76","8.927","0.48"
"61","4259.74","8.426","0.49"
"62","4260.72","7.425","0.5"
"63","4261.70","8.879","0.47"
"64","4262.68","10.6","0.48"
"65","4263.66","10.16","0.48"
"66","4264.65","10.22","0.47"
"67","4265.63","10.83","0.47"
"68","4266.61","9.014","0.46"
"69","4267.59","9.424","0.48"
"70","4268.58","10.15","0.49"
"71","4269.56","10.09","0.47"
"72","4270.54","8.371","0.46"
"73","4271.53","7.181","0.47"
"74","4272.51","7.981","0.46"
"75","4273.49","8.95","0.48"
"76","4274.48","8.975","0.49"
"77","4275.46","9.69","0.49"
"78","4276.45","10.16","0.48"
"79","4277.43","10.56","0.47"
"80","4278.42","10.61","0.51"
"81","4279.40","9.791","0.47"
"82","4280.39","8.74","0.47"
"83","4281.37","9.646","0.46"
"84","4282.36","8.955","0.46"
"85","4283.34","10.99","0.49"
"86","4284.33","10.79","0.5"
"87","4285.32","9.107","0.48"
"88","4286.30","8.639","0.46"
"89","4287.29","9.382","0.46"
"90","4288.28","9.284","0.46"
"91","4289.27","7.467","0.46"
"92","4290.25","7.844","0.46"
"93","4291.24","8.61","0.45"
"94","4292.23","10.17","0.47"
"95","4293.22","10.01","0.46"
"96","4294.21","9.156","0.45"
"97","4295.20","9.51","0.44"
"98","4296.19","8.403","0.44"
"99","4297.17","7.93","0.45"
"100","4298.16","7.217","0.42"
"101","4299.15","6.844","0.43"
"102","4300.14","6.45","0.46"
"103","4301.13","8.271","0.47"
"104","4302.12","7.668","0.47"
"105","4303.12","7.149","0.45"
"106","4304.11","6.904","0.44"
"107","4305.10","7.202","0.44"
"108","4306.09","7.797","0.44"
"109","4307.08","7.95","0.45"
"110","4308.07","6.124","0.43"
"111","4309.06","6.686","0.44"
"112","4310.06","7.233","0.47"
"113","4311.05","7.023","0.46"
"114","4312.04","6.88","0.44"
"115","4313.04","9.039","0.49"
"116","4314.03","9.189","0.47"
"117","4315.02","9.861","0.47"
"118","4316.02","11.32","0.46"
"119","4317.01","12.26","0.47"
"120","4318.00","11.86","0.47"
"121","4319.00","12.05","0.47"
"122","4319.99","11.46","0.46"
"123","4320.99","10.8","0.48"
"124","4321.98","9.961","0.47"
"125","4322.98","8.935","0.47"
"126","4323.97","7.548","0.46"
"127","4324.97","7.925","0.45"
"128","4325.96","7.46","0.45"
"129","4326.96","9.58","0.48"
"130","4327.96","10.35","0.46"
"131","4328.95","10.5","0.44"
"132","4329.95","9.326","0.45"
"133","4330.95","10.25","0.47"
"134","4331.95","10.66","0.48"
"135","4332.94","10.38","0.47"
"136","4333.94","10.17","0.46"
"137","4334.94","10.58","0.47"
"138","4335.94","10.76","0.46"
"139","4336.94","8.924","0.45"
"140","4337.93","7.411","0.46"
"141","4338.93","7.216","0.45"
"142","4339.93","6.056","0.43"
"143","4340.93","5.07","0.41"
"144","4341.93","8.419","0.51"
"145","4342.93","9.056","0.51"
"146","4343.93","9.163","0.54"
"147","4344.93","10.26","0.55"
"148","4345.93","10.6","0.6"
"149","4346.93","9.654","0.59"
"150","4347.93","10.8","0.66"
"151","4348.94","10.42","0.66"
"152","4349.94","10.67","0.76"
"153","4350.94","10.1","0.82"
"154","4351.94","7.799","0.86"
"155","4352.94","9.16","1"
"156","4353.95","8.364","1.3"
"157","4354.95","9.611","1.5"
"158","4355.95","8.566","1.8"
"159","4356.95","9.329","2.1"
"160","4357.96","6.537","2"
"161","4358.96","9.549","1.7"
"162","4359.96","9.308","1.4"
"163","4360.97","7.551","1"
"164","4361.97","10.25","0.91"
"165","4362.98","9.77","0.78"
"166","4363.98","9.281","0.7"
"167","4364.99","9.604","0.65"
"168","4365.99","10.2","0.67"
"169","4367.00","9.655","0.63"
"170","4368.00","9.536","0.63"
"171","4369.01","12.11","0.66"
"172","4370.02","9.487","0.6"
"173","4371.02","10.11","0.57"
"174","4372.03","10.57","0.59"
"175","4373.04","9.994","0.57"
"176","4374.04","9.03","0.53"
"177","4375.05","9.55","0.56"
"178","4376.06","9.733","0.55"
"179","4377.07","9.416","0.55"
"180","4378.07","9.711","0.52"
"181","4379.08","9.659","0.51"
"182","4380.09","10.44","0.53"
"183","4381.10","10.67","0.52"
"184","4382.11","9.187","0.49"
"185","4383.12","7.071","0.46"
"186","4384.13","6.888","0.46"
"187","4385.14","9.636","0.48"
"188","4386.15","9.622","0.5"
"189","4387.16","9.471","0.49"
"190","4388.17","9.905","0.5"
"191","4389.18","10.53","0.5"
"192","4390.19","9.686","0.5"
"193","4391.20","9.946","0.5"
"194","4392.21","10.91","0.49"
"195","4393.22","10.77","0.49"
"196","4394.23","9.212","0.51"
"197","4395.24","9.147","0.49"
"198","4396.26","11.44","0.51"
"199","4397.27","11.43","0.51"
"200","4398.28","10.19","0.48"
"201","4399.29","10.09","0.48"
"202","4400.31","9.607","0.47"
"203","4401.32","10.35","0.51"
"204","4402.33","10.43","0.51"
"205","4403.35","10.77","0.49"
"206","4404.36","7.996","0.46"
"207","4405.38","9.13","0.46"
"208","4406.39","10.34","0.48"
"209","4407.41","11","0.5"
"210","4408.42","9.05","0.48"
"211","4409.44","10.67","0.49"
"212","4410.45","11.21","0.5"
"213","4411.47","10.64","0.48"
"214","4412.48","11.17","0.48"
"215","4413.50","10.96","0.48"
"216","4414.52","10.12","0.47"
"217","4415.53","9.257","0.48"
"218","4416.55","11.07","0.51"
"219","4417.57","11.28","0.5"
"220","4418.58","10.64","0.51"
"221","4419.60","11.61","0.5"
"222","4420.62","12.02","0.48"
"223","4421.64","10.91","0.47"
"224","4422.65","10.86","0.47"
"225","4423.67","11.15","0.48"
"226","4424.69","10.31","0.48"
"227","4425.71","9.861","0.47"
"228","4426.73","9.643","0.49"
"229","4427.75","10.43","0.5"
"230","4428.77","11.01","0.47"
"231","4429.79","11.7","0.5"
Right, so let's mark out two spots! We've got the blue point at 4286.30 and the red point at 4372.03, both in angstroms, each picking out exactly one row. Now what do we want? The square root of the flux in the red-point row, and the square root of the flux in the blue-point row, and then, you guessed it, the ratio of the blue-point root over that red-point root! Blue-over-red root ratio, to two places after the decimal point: 0.90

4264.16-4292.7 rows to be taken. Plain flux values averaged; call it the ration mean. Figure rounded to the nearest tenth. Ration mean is 9.4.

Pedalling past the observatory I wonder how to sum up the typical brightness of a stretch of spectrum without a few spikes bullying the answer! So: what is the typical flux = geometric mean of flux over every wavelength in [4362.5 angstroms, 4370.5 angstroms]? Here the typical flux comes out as 9.9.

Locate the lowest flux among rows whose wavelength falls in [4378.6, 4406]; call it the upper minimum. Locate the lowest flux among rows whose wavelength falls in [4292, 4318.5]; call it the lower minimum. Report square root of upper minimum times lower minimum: 6.5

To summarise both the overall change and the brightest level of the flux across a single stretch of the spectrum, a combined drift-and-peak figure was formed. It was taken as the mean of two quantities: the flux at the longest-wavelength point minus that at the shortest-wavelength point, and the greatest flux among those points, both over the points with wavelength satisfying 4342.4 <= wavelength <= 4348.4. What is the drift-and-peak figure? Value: 6.3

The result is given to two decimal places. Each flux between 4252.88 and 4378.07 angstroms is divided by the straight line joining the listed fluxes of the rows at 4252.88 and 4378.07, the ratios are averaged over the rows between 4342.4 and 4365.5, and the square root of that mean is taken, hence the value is 0.97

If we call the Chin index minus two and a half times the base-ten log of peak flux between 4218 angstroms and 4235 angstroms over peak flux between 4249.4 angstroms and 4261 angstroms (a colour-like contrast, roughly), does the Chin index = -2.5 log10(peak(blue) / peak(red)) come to 0.036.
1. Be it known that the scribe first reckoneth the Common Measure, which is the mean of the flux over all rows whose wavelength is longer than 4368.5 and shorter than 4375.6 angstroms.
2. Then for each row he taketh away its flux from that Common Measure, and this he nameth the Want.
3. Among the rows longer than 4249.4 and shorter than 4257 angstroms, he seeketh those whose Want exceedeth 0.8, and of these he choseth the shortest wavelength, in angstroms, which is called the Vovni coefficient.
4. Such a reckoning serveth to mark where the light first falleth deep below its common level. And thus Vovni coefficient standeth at 4249.94 angstroms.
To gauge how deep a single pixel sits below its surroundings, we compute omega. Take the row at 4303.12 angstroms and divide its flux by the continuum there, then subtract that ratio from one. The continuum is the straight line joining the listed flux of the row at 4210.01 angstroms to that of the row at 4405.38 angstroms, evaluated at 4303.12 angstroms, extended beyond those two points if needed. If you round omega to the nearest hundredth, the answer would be 0.30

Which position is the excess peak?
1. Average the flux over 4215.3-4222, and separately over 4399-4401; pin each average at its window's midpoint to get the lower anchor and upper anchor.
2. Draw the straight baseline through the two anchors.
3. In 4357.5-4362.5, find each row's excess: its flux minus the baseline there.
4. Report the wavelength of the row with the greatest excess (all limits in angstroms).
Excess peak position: 4361.97 angstroms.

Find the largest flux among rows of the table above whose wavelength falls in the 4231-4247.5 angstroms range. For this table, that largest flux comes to 11.48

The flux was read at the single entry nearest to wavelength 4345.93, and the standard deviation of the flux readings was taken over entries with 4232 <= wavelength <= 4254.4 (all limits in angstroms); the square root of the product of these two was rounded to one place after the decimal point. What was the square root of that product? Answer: 2.9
